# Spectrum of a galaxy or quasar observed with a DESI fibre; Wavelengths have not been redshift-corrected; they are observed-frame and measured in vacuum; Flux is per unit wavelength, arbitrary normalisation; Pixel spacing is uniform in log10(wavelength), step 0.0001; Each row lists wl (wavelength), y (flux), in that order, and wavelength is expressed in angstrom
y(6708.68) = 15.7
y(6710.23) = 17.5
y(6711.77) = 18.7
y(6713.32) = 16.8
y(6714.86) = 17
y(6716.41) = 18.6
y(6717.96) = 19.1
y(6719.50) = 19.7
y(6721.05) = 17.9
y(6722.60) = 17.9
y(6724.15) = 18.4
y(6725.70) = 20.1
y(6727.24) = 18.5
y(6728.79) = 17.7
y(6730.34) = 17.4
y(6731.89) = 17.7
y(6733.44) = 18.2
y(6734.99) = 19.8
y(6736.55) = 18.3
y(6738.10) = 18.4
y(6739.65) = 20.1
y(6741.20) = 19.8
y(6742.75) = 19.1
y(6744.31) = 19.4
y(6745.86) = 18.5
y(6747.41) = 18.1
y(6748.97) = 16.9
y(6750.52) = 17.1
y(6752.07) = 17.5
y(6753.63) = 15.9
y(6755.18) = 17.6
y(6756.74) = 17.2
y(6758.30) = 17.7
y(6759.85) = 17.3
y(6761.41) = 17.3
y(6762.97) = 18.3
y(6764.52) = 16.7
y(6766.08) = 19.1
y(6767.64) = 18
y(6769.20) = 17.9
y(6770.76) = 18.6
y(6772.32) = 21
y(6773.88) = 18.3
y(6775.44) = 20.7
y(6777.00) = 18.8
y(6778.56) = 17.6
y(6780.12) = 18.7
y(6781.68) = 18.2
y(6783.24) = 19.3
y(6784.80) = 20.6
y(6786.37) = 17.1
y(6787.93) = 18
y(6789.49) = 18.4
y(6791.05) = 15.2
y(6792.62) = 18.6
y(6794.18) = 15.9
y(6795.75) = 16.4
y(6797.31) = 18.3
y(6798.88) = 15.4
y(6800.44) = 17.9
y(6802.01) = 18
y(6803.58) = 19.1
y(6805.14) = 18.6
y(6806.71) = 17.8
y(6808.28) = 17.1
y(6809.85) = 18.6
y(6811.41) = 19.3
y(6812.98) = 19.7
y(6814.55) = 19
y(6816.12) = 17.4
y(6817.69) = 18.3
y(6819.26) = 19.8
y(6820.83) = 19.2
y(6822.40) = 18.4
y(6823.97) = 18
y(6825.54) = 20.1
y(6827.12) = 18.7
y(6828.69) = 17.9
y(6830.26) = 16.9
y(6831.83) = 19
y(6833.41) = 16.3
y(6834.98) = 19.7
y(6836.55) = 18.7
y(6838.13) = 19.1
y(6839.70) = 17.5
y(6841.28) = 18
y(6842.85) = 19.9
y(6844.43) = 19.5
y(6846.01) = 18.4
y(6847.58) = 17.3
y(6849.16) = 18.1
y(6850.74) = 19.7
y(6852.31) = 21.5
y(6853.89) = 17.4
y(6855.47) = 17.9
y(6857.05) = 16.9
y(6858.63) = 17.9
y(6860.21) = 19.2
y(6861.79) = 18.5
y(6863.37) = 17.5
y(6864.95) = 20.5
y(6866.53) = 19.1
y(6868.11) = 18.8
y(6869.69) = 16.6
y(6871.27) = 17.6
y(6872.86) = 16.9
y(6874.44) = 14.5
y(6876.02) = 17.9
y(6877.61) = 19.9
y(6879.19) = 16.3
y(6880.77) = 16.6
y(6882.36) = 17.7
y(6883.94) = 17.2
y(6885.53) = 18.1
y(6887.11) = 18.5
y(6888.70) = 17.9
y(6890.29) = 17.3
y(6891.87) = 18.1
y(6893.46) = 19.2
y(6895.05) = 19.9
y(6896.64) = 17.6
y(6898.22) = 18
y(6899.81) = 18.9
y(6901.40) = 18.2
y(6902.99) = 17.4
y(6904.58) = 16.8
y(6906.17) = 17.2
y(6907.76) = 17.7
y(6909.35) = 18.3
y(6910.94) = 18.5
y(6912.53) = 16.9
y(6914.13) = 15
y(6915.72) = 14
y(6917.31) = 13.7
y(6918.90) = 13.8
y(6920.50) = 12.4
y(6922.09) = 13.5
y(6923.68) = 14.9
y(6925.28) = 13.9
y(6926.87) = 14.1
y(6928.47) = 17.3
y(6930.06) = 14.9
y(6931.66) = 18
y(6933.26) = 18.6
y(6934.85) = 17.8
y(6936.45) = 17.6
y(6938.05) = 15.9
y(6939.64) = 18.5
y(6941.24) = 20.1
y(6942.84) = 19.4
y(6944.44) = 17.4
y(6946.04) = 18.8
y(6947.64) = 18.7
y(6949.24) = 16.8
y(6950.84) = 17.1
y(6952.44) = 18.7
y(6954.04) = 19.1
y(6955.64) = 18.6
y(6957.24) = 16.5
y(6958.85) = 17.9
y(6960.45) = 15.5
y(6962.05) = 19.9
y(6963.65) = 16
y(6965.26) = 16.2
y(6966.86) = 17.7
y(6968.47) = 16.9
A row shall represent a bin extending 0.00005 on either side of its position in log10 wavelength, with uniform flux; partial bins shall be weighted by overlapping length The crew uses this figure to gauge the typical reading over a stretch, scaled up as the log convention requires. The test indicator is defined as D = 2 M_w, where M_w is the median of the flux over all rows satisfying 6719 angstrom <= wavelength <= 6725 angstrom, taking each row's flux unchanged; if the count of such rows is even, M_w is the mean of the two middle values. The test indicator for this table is 36.3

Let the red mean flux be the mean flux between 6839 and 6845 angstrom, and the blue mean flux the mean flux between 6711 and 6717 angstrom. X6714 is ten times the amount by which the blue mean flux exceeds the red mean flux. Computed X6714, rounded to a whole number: -10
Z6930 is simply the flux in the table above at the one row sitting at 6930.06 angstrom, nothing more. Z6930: 14.9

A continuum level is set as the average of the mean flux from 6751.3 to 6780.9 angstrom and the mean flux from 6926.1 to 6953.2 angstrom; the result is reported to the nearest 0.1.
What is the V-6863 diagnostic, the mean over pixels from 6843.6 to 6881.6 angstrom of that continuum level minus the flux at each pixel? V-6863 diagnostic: -0.2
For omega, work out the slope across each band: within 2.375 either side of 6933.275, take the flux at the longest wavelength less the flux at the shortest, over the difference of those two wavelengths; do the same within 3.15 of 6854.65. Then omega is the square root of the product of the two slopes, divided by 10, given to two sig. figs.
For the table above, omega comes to 0.025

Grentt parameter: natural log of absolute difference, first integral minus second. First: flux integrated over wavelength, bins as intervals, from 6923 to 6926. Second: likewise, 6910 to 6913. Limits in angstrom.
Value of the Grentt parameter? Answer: 2.3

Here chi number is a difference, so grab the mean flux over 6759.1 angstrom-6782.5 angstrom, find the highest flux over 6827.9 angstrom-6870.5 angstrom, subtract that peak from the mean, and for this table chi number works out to -3.1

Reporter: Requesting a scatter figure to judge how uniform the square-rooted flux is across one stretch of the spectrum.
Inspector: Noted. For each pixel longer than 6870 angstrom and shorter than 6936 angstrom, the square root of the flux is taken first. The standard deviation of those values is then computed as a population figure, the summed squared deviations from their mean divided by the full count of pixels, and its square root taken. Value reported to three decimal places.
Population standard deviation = 0.234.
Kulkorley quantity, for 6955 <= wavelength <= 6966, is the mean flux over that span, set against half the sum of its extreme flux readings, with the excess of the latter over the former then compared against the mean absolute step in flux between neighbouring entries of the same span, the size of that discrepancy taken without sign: 1.9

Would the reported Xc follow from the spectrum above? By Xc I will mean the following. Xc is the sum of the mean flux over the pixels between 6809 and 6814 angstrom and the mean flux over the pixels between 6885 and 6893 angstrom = 37.2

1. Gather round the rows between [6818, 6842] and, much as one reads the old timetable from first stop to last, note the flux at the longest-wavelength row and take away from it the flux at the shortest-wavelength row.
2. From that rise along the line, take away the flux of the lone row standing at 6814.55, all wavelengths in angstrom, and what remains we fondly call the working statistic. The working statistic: -21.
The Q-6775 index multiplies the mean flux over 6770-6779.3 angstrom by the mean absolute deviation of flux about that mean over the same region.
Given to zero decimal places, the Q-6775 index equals 22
